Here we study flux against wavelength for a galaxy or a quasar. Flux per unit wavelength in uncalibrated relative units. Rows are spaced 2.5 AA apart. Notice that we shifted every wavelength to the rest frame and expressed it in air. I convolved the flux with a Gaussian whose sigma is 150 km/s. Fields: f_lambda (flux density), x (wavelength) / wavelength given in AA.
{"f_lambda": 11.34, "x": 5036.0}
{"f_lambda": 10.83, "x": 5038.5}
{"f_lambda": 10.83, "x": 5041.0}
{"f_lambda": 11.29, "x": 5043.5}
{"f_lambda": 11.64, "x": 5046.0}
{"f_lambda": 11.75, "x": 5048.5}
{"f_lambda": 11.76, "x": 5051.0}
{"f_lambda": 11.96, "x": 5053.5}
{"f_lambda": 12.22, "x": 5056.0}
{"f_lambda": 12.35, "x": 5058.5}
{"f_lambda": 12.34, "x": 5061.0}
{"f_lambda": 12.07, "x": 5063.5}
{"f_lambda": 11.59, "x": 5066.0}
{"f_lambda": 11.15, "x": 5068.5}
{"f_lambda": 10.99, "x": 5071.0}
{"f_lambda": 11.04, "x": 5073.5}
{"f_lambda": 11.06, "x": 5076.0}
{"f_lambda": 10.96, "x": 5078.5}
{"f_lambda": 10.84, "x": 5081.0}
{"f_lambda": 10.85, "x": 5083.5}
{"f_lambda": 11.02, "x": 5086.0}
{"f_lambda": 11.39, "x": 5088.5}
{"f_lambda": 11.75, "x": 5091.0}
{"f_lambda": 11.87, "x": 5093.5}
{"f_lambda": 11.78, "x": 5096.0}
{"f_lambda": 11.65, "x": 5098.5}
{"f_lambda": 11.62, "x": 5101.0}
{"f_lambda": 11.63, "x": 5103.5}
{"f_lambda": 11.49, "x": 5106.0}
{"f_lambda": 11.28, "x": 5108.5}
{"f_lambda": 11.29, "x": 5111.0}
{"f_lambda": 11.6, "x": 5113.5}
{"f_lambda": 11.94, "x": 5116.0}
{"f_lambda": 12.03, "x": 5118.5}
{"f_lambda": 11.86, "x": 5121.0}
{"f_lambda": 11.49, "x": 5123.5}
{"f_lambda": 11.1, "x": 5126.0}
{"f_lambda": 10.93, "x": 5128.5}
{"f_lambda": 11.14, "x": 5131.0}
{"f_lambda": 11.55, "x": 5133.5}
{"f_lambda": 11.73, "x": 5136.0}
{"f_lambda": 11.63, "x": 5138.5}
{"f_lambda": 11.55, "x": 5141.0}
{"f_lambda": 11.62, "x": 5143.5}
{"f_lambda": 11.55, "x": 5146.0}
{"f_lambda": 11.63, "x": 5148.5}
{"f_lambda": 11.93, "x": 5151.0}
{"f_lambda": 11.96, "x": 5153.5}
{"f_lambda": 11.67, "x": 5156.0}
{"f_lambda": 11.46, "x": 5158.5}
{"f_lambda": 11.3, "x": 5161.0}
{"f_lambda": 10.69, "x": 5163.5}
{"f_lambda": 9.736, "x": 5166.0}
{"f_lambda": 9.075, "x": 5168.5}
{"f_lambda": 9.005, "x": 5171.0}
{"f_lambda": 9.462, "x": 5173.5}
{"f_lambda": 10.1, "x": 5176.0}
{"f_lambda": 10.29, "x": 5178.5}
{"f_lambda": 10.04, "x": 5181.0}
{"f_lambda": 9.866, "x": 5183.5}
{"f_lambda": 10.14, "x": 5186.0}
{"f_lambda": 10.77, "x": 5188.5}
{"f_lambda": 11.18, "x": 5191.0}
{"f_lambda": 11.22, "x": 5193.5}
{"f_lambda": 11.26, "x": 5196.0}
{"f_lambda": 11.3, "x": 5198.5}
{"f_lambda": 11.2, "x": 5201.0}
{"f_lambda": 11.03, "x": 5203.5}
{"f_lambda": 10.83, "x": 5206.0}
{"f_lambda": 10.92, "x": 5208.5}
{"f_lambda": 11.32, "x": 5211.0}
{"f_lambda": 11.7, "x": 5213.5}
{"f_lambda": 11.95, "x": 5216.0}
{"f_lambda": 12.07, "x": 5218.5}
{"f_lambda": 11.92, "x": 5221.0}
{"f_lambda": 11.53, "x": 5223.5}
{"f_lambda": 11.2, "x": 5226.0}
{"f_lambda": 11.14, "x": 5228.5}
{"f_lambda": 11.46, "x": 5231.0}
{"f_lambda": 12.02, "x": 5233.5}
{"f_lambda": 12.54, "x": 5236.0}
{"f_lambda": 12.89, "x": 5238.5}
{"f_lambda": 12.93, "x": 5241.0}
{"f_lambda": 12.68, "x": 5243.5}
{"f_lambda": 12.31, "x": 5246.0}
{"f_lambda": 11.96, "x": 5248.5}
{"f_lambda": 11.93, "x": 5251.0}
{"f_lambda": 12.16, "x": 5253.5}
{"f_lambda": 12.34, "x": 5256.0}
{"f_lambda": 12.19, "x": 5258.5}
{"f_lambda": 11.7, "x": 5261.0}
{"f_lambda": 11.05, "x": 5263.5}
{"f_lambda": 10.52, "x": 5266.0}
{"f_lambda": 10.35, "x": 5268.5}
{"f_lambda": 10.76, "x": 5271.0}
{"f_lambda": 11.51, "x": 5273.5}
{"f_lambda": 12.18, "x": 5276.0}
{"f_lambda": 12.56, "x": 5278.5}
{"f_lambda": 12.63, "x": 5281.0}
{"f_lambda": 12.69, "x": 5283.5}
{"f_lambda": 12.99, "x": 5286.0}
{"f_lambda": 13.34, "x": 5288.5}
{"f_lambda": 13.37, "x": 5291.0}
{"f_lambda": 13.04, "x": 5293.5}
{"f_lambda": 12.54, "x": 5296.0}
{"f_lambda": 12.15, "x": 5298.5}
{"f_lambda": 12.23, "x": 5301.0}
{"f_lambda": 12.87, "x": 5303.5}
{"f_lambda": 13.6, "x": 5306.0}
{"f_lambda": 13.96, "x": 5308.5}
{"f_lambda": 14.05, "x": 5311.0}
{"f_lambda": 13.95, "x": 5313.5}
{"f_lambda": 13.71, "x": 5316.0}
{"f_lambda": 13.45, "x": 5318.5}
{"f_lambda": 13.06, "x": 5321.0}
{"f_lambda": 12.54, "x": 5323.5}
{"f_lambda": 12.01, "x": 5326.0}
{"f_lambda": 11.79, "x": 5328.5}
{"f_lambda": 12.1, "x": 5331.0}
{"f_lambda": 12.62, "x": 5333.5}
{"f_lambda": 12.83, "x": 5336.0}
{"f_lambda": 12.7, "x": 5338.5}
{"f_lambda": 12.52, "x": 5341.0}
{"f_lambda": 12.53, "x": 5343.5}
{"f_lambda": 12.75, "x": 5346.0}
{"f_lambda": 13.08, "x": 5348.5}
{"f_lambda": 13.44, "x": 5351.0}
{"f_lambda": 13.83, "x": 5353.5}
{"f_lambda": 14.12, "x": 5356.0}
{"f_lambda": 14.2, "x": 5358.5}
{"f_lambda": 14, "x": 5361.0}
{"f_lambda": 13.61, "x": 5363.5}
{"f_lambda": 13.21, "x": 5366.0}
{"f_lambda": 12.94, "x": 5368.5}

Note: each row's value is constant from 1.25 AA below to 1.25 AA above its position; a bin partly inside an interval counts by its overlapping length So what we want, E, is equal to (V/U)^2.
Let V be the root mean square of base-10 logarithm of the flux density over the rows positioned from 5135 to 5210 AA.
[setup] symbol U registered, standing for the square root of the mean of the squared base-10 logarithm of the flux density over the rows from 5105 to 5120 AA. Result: 0.95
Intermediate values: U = 1.06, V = 1.04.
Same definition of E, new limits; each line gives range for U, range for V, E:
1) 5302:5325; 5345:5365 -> 1.01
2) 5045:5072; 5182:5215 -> 0.94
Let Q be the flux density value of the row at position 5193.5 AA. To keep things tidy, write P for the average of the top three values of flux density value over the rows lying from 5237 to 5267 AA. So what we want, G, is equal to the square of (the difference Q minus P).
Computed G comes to 2.6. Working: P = 12.8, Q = 11.22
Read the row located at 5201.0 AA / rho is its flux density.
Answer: 11.2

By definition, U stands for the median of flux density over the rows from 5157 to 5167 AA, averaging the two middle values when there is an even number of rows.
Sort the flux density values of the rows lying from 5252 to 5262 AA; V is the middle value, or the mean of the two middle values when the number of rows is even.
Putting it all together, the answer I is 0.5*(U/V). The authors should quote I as 0.452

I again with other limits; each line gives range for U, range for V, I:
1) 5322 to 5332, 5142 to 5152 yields 0.518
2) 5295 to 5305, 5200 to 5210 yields 0.564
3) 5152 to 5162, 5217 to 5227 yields 0.493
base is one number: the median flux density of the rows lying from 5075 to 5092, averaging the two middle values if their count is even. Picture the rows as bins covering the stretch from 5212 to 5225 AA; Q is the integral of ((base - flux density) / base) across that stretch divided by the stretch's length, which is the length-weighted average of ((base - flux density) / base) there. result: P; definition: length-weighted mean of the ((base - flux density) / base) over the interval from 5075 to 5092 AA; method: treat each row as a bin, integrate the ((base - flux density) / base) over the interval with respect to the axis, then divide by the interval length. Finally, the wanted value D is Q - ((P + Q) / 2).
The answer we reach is -0.03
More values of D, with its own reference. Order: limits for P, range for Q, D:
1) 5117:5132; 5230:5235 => -0.02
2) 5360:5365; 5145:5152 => 0.09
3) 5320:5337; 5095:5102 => 0.03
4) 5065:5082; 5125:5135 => 0.00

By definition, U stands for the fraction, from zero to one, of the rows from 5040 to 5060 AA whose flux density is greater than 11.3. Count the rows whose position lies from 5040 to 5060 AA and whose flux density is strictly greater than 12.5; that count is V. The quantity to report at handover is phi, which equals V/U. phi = 0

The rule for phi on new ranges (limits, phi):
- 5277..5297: 8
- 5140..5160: 0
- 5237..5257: 3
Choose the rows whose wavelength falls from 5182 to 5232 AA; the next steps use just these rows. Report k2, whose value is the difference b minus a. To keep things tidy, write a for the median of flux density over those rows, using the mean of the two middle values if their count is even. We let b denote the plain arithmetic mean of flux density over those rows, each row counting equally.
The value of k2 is -0.01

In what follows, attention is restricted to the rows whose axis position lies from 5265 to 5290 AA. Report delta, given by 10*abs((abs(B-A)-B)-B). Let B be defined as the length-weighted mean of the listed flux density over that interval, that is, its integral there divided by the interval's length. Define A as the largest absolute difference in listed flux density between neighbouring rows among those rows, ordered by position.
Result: 127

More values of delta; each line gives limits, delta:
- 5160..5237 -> 119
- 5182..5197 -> 113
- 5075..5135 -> 118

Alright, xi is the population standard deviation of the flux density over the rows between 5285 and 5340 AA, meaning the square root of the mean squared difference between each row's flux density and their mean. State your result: 0.7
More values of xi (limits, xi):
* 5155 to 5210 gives 0.8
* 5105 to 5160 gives 0.3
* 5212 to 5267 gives 0.6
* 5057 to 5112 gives 0.4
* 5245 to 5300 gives 0.8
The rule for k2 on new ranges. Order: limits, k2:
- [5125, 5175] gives -0.47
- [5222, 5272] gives -0.16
